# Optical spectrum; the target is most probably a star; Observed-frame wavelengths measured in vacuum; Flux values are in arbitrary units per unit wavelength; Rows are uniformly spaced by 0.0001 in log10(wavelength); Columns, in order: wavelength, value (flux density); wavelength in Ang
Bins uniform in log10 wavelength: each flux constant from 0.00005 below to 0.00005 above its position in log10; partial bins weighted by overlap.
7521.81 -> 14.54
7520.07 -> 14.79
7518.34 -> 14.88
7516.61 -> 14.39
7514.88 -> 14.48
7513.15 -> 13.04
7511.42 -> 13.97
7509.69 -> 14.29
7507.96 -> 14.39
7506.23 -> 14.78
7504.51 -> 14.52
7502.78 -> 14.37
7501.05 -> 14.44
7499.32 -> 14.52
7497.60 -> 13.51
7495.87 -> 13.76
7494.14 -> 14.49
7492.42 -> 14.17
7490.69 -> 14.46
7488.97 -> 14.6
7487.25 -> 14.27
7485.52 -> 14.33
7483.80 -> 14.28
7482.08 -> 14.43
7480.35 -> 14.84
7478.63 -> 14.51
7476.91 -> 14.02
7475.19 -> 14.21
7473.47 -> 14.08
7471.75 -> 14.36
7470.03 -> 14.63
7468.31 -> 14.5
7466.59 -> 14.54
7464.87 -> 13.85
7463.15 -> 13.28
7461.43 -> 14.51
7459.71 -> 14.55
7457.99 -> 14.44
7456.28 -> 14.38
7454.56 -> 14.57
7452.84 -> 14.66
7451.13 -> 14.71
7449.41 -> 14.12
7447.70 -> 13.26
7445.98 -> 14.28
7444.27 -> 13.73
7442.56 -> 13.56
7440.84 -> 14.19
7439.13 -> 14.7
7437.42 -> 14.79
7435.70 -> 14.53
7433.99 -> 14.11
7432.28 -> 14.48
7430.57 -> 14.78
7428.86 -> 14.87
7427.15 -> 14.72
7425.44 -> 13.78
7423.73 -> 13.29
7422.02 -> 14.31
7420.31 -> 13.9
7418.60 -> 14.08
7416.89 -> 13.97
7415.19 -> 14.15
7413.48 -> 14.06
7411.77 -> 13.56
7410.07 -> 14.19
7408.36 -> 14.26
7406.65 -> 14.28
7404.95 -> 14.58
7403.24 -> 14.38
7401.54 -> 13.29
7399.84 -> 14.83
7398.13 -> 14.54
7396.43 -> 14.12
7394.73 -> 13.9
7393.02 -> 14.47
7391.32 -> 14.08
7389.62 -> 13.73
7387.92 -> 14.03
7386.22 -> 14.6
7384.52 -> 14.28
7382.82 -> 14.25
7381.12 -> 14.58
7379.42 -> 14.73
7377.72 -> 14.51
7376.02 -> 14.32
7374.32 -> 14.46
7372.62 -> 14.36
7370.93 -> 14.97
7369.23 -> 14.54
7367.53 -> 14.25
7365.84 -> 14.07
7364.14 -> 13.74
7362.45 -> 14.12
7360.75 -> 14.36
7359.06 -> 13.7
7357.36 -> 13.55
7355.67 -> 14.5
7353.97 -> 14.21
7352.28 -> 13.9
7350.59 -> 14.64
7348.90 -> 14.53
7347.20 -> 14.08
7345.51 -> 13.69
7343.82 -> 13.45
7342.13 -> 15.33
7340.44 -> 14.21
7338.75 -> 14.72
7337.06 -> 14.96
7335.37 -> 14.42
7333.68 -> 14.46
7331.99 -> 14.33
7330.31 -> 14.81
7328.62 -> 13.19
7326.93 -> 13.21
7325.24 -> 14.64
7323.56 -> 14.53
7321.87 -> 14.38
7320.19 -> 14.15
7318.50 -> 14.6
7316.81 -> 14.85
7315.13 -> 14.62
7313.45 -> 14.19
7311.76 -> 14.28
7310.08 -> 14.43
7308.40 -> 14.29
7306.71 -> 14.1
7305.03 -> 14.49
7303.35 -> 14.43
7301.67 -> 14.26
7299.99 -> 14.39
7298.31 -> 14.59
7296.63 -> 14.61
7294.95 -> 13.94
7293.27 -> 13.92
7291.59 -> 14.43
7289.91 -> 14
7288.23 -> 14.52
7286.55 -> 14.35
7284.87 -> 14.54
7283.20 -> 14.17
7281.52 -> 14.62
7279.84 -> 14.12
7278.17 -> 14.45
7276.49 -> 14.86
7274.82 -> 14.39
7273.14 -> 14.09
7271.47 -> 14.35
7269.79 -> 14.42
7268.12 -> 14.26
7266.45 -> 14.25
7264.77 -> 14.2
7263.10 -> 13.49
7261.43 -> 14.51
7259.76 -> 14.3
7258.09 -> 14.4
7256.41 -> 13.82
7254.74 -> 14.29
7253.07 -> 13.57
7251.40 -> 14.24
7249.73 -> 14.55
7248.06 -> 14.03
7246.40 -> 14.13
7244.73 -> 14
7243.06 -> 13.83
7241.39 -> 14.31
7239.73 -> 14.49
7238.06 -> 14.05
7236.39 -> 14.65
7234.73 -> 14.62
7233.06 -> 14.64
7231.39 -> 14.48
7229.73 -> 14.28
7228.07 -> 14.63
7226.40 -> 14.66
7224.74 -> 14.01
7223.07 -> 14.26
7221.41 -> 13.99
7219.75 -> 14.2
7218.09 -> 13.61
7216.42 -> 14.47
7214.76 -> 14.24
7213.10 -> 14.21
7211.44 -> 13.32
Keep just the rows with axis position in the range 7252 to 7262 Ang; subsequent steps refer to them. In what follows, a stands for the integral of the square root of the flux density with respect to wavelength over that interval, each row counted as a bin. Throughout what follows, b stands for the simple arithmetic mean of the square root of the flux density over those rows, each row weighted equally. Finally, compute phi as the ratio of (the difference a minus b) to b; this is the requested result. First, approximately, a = 38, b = 3.76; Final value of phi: 9.0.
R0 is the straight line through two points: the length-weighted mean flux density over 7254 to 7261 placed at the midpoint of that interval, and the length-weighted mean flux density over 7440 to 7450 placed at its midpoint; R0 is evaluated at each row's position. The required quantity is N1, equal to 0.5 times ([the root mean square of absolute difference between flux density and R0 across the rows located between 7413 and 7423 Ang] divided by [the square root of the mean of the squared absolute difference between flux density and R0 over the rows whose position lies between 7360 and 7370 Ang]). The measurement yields 0.4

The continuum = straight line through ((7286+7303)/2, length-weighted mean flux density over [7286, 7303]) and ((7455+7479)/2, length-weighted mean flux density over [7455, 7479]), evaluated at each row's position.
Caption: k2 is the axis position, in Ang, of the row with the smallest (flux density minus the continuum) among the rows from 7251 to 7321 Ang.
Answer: 7263.10 Ang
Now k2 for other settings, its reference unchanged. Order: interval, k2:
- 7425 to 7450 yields 7447.70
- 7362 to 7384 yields 7364.14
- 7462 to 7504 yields 7463.15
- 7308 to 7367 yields 7328.62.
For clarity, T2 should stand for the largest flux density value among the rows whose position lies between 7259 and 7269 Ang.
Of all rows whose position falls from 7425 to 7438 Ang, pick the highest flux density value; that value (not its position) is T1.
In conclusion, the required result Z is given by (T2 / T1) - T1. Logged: -13.9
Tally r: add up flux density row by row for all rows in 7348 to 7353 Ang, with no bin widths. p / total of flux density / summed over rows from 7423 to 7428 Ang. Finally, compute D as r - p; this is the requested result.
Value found 1.3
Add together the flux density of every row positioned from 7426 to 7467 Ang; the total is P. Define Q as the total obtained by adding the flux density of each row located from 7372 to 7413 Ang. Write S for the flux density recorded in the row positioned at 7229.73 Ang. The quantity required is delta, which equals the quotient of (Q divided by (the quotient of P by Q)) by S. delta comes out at 23.9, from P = 344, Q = 342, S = 14.28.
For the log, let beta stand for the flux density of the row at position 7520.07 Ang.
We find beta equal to 14.79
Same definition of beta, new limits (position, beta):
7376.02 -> 14.32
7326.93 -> 13.21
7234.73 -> 14.62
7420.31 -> 13.9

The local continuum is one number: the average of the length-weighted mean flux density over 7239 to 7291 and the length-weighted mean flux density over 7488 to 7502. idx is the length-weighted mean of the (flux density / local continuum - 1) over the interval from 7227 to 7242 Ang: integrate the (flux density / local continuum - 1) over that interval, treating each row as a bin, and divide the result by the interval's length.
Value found 0.015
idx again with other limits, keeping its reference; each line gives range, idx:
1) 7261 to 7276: -0.001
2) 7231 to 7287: 0.002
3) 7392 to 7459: -0.001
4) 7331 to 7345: 0.016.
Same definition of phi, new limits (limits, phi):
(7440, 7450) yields 9.0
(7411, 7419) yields 7.0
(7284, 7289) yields 4.0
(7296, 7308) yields 11.0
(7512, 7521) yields 8.0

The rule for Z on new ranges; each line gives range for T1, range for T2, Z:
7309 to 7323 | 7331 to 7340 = -13.8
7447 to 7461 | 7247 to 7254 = -13.7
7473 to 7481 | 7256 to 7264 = -13.9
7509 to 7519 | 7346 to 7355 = -13.9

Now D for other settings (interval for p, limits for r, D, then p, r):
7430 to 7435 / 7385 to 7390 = -1.0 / 43.4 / 42.4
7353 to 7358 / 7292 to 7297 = 0.2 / 42.3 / 42.5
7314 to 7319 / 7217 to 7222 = -2.3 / 44.1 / 41.8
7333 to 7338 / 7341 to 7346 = -1.4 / 43.8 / 42.5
